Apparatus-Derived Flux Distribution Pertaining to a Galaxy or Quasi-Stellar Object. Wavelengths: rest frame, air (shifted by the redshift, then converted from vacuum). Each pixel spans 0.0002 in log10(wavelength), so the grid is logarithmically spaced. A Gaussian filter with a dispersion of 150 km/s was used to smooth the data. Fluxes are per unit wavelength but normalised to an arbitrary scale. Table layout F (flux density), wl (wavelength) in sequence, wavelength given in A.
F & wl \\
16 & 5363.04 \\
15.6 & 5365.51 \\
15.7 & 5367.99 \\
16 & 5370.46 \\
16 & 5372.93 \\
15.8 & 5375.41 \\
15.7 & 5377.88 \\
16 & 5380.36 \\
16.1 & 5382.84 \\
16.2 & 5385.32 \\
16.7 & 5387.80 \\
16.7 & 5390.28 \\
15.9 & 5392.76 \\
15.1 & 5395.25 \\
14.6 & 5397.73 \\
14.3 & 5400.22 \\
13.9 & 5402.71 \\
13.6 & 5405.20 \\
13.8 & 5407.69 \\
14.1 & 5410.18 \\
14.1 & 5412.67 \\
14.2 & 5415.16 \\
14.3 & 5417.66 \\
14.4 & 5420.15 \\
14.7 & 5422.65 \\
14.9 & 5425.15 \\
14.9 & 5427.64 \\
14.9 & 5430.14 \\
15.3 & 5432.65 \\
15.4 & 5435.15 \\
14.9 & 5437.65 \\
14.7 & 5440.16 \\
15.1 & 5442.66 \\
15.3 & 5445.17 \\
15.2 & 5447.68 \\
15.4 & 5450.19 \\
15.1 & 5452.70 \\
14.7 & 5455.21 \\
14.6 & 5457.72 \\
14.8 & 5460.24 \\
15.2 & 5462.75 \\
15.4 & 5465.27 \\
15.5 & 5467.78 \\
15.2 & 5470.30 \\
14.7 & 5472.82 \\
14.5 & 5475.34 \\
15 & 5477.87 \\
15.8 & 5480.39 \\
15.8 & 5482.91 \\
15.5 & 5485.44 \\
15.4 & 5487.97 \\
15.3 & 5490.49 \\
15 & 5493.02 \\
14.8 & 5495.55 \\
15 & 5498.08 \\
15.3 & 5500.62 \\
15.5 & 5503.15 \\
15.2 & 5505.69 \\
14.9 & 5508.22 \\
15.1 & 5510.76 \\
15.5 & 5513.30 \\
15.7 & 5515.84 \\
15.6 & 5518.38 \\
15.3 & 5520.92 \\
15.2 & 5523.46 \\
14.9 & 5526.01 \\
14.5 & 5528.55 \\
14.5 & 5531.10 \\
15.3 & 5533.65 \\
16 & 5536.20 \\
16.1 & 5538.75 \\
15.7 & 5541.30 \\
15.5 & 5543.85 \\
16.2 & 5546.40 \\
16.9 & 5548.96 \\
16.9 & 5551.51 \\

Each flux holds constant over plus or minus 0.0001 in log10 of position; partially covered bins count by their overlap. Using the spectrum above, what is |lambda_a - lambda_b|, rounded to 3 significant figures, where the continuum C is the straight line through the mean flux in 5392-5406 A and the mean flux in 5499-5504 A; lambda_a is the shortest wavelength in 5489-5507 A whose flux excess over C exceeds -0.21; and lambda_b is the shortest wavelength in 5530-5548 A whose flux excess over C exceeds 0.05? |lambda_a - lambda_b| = 45.7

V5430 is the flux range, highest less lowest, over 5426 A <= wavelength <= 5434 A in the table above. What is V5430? 0.40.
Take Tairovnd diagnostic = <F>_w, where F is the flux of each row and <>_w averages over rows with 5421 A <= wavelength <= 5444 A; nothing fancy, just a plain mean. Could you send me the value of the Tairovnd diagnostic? 15.0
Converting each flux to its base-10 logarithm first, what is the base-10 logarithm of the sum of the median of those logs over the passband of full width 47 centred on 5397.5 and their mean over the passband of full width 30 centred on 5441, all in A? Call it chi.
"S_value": 0.370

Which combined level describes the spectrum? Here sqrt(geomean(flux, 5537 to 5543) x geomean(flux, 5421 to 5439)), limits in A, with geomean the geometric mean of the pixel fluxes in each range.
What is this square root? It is 15.4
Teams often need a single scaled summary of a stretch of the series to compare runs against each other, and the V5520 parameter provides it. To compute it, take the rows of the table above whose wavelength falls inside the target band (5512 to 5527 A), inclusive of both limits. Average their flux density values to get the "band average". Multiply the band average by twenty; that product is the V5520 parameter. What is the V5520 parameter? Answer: 307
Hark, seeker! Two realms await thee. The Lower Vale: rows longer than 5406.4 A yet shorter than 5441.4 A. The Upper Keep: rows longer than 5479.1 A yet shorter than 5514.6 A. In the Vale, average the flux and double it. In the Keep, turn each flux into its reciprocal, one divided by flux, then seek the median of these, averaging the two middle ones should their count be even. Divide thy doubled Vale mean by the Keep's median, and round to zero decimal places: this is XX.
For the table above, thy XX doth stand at 447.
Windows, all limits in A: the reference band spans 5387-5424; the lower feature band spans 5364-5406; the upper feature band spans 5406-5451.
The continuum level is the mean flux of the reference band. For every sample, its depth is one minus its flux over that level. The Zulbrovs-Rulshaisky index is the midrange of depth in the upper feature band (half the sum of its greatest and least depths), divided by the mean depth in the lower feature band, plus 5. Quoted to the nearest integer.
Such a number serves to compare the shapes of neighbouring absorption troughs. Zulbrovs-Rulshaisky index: 5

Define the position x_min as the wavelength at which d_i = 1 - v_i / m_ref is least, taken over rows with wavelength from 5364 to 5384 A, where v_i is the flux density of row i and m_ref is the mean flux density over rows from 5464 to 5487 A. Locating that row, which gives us 5382.84 A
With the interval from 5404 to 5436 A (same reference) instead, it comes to 5435.15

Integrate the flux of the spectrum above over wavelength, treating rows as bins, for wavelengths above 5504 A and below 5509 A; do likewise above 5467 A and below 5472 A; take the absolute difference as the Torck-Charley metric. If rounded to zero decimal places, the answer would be 1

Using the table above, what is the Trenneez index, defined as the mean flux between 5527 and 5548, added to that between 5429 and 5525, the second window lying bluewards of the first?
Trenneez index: 30.7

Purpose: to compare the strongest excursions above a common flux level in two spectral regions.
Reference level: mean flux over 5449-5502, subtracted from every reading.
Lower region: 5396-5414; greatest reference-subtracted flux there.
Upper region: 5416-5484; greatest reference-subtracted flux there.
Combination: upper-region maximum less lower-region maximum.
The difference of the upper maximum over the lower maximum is 1.2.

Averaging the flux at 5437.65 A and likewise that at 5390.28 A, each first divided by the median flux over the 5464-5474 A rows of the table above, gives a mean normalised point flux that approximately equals 1.03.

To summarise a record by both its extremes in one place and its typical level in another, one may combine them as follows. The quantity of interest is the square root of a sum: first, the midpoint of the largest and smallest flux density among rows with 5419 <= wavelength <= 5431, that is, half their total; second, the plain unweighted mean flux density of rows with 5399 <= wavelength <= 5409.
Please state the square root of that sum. 5.34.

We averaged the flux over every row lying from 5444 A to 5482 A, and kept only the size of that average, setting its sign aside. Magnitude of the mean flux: 15.1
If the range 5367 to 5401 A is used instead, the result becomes 15.8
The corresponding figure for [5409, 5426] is 14.4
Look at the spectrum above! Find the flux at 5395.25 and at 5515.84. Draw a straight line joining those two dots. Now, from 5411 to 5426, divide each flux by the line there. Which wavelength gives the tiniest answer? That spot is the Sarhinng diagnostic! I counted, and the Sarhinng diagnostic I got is 5412.67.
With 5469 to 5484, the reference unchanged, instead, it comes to 5475.34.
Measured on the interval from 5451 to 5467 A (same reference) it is 5457.72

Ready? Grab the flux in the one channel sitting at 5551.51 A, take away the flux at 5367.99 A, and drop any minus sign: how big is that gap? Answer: 1.2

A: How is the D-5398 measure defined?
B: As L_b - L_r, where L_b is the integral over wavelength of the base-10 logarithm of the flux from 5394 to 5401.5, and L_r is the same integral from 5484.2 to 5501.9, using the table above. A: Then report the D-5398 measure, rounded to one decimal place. -12.2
